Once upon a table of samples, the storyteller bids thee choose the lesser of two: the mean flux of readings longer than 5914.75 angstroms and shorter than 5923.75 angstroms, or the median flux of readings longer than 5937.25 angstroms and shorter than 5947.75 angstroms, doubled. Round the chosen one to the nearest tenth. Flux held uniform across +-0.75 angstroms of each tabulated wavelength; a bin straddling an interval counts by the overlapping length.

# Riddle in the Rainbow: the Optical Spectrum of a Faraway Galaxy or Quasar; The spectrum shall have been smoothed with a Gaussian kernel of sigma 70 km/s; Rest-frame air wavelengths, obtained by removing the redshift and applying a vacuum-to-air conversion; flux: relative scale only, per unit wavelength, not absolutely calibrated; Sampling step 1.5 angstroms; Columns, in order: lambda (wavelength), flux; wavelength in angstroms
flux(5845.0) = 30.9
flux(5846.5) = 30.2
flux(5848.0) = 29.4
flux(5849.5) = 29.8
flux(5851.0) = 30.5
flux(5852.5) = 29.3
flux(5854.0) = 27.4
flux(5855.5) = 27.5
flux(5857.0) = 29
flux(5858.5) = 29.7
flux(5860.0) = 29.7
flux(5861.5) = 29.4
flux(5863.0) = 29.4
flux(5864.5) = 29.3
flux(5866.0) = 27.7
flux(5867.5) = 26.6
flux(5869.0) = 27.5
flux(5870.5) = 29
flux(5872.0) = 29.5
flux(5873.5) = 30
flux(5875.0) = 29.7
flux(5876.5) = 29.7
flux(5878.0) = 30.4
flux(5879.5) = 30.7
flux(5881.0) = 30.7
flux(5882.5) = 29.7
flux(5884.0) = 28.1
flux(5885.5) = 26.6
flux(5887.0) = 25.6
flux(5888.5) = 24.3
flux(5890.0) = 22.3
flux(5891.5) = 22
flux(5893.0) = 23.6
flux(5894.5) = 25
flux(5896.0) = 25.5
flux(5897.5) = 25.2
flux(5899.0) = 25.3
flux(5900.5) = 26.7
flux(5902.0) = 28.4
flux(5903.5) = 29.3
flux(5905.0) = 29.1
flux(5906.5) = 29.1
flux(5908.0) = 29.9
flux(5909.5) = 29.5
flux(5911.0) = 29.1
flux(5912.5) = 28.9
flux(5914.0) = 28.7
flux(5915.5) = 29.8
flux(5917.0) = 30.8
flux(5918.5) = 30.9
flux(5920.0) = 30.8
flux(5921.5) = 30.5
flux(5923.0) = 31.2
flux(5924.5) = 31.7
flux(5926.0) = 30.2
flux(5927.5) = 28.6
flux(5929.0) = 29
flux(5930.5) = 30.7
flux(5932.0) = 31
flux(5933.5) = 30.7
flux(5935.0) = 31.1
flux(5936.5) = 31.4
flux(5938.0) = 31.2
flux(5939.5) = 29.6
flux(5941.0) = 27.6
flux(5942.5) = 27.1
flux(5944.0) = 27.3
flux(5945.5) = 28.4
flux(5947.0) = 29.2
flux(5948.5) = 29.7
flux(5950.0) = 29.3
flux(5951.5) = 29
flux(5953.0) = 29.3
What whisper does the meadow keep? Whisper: 30.7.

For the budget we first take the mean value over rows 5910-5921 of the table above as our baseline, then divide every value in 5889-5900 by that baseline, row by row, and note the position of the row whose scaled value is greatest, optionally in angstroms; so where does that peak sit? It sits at 5896.0 angstroms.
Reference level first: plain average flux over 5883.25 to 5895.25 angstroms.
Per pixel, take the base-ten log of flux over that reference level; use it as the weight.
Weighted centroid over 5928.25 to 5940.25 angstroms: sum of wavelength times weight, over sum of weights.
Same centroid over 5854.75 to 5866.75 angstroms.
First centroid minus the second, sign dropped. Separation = 73.6 angstroms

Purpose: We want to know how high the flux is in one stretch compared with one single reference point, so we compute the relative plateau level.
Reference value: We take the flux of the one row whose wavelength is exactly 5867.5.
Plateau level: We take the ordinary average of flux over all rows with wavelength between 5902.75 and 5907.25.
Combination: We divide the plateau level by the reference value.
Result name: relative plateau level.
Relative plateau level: 1.10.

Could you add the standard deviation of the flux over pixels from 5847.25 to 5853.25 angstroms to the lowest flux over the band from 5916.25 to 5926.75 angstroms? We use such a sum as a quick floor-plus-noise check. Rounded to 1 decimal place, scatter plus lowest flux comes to 30.7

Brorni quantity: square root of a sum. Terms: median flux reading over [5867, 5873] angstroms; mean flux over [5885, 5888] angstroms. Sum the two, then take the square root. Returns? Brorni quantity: 7.4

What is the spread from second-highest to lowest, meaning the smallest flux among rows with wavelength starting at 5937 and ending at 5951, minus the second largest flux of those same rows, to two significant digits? -2.6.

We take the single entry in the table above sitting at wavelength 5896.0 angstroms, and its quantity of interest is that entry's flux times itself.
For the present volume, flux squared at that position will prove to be 650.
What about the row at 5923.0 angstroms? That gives 973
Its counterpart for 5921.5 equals 930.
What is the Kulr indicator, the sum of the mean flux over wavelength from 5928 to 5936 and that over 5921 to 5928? 61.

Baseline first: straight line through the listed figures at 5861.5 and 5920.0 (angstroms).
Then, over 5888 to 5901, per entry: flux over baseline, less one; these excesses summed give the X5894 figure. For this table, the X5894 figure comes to -1.72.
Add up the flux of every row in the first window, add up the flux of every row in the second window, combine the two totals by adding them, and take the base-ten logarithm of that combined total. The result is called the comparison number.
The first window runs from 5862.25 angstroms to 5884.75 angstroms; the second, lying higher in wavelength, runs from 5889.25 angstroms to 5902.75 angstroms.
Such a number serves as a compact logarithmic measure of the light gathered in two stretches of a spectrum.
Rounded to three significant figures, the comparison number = 2.82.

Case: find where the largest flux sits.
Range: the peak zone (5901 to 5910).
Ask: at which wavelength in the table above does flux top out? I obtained 5908.0 angstroms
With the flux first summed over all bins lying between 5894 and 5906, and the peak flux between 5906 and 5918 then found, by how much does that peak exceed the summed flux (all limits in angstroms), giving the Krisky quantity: -184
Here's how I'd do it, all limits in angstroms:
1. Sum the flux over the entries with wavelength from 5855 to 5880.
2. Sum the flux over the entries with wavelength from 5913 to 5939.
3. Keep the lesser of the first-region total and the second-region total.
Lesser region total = 495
